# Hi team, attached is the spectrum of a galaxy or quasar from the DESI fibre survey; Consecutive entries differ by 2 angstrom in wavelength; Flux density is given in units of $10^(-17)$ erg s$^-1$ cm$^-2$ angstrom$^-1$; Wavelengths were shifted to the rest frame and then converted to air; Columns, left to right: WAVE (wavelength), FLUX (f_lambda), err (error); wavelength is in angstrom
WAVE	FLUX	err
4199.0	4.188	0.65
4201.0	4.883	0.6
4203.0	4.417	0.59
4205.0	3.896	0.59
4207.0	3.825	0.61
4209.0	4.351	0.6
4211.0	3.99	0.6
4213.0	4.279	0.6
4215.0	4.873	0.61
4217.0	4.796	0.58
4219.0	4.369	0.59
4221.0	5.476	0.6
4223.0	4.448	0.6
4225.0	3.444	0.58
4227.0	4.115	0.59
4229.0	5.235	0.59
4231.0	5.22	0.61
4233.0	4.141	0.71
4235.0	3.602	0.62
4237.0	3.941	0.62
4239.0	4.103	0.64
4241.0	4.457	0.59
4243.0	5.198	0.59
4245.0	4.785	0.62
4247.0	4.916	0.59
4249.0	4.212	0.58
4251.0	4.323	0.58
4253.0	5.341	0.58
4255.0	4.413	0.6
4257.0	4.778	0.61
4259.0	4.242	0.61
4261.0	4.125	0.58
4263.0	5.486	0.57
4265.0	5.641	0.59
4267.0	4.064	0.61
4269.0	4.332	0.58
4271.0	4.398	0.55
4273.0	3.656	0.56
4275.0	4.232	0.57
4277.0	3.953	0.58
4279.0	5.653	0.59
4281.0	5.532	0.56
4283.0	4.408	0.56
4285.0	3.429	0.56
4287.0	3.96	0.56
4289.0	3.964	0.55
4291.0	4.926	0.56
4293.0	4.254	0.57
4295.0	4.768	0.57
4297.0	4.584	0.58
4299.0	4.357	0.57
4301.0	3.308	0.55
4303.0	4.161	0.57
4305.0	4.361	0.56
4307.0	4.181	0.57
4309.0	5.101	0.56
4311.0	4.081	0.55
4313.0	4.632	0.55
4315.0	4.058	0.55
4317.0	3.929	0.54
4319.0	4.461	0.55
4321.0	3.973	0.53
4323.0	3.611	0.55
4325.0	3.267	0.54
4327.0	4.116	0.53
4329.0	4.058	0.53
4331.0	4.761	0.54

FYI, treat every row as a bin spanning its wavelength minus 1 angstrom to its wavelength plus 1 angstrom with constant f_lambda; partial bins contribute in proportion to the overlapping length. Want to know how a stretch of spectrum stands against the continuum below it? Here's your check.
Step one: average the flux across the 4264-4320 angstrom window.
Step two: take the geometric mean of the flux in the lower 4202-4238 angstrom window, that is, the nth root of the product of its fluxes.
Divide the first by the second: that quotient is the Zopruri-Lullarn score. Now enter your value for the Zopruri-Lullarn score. 1.01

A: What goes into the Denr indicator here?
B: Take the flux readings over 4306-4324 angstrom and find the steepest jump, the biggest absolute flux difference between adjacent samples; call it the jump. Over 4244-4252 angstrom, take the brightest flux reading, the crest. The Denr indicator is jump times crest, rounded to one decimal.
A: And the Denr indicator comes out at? 5.0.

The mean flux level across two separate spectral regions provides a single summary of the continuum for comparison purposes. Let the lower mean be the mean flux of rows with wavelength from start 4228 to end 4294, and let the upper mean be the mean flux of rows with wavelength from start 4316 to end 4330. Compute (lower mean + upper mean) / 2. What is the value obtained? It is 4.21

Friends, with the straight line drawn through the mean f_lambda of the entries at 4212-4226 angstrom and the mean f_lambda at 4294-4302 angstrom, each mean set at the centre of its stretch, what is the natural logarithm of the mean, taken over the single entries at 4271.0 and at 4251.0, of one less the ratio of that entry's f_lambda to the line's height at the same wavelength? -5.4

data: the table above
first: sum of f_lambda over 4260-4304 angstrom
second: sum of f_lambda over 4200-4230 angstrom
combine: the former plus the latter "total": 164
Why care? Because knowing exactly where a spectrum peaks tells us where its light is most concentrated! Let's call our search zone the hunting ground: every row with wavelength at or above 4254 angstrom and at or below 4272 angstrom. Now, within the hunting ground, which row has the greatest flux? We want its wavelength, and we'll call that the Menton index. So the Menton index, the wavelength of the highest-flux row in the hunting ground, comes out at 4265.0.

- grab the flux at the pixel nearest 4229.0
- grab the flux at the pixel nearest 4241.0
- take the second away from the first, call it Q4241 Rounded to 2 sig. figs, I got 0.78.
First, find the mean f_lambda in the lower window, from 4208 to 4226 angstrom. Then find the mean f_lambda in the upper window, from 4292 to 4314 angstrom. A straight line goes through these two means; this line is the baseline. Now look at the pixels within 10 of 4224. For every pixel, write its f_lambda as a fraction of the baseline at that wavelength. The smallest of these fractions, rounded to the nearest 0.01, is 0.78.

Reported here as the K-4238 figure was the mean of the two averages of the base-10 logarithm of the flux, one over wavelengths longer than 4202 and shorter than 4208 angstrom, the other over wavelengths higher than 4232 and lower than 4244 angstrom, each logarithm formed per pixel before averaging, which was 0.615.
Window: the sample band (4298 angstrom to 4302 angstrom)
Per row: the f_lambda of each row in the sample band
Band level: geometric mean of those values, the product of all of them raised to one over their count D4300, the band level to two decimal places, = 3.80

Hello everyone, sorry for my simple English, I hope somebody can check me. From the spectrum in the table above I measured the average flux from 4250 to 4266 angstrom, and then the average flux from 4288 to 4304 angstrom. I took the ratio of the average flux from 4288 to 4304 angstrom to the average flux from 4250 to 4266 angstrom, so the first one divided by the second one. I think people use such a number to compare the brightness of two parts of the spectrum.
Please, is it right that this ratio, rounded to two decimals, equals 0.89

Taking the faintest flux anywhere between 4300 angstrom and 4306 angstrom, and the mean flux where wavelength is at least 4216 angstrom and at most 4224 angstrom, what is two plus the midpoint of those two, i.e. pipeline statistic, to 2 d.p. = 6.04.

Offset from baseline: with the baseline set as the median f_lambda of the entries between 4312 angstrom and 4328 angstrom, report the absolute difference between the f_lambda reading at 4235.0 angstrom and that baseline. 0.41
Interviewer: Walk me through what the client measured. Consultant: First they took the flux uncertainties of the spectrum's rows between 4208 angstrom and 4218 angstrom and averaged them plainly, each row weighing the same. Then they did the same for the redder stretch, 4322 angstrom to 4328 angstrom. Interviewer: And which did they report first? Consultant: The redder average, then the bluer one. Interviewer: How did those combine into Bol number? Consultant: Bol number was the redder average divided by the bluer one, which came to 0.90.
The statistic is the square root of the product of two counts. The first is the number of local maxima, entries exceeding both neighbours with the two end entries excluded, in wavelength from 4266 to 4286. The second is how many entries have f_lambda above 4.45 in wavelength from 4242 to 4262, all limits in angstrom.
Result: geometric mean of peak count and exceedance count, 3.9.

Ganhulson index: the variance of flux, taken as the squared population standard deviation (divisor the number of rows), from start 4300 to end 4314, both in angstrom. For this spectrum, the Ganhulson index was 0.26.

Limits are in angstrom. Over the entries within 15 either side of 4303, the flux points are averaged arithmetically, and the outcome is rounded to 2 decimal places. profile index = 4.31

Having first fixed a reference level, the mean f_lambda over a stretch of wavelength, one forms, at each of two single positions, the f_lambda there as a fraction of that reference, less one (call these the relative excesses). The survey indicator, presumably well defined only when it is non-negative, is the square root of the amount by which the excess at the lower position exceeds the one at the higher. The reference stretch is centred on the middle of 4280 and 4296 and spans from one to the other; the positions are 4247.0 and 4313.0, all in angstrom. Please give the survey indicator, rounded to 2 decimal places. 0.25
